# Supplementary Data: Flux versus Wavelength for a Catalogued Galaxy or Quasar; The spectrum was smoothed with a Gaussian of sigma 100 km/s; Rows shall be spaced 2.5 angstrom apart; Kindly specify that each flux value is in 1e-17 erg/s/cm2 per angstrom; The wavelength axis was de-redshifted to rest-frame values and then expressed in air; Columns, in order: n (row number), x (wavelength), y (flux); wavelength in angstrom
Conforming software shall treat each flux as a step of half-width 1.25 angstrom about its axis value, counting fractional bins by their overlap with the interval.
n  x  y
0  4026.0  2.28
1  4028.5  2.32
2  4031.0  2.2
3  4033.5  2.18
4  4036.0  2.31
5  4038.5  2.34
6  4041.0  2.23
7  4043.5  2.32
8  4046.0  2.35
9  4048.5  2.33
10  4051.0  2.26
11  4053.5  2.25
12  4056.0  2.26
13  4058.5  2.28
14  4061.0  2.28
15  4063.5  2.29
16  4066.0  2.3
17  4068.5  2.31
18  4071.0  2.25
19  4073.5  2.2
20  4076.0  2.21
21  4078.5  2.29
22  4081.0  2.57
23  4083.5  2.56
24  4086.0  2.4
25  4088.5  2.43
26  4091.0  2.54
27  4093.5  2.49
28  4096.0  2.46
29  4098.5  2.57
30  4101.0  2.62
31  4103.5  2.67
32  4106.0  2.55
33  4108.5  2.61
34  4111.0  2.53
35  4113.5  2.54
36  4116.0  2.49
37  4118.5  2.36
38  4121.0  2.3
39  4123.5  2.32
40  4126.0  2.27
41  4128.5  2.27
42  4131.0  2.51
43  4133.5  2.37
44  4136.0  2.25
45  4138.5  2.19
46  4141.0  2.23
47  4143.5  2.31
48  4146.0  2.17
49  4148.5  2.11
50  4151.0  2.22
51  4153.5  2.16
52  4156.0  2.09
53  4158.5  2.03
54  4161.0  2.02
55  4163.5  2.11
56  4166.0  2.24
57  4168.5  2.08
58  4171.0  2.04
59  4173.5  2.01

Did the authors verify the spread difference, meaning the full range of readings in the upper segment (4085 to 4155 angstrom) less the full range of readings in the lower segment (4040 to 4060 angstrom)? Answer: 0.44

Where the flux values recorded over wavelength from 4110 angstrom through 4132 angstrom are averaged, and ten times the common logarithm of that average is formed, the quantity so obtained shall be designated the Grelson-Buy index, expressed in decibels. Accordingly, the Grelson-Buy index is 3.80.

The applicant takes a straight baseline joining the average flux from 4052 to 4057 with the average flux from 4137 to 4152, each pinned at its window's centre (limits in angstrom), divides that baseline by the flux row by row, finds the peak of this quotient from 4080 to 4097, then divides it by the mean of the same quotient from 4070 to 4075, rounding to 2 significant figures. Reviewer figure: 0.92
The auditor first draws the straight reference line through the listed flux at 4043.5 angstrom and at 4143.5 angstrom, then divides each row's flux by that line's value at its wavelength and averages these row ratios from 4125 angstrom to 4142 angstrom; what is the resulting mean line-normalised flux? 0.995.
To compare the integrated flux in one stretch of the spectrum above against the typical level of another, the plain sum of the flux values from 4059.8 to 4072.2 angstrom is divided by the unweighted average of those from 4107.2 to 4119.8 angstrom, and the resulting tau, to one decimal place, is 4.6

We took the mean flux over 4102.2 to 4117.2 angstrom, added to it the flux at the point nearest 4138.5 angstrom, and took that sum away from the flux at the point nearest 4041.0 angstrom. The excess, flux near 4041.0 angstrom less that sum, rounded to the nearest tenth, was -2.5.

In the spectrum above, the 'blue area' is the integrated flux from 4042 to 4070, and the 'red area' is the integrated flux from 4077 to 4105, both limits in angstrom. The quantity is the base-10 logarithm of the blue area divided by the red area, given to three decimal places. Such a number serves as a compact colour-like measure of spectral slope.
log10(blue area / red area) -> -0.039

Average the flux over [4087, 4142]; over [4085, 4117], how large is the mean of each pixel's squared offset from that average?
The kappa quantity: 0.015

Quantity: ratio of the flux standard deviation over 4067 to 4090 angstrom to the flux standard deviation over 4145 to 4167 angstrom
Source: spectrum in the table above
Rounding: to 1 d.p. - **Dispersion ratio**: 1.8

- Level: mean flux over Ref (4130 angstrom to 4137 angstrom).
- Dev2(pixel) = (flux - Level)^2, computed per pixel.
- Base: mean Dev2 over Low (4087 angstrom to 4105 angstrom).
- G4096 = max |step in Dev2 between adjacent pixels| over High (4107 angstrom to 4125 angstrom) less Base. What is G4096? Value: 0.00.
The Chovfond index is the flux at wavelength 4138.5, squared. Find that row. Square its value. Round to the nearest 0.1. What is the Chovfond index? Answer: 4.8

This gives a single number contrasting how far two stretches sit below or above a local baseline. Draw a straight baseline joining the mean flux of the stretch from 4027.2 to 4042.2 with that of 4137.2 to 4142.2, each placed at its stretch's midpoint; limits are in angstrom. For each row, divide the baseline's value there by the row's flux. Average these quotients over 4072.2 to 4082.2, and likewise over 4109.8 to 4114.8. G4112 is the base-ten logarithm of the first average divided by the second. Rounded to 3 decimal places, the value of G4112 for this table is 0.044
